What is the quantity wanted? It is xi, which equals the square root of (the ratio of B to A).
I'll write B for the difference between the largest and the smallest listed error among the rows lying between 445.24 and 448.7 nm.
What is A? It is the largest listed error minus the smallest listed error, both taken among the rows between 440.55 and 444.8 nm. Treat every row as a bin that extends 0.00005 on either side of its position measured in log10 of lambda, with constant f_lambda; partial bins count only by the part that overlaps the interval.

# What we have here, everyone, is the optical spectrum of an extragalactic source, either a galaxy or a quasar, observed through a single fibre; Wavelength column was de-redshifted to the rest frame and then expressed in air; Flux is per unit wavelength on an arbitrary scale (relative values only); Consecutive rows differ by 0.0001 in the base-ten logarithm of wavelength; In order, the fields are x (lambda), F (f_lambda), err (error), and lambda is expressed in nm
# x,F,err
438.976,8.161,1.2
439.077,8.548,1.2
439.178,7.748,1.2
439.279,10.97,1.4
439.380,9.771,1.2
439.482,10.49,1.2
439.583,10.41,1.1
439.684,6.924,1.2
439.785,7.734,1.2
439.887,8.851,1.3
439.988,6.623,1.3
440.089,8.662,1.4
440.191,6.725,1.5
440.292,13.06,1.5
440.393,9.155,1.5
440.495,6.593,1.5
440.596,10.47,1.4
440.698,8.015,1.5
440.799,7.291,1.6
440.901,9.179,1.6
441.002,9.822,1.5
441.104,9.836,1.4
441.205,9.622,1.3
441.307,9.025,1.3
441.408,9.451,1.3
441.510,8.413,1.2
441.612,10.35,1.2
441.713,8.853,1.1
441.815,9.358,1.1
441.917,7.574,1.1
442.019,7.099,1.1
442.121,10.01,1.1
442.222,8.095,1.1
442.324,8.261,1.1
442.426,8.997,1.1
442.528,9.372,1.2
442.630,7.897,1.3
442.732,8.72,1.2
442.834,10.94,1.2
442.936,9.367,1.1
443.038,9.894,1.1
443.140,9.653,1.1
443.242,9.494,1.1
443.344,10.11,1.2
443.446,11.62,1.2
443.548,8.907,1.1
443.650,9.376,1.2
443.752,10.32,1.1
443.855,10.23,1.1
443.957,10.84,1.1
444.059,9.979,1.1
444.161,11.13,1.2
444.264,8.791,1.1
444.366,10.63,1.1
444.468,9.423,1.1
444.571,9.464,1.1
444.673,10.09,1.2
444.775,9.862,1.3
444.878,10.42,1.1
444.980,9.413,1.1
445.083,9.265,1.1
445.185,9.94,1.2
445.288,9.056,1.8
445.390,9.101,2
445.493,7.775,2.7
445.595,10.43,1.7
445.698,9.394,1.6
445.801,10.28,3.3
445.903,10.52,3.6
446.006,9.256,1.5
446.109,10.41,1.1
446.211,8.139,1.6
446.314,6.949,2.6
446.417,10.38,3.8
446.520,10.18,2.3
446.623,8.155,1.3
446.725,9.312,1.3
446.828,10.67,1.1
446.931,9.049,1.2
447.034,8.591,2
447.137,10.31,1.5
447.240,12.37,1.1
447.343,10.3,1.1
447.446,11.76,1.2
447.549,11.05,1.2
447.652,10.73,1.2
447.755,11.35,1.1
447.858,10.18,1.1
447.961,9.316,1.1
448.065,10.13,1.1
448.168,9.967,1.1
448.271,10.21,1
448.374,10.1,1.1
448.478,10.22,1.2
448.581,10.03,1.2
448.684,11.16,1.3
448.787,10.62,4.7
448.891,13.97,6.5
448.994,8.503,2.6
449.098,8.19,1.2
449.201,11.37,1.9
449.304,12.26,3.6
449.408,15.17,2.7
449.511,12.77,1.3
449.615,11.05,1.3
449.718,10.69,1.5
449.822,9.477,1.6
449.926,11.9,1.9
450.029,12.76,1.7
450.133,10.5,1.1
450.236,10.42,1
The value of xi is 2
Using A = 0.5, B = 2.8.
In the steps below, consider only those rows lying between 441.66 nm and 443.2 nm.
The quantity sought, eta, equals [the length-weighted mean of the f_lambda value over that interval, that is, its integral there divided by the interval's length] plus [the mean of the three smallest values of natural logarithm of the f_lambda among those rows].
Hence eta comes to 11.0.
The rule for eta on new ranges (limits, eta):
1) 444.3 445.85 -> 11.8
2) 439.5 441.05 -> 10.6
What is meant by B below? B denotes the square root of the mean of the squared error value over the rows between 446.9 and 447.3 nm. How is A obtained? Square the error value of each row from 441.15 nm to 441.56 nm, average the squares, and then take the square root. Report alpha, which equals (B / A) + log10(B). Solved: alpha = 1.3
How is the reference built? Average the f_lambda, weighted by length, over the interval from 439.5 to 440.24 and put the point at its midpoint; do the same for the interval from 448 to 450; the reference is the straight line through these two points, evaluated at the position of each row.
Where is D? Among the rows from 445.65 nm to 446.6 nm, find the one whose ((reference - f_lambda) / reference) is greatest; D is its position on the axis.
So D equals 446.314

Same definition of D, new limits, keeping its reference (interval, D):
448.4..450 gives 449.098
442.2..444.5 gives 442.630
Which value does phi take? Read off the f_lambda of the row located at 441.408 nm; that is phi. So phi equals 9.451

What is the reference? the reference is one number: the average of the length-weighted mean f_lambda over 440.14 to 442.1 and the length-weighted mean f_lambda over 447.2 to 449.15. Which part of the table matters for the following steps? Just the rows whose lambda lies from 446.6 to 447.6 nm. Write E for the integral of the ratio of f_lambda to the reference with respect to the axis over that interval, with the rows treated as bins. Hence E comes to 1.05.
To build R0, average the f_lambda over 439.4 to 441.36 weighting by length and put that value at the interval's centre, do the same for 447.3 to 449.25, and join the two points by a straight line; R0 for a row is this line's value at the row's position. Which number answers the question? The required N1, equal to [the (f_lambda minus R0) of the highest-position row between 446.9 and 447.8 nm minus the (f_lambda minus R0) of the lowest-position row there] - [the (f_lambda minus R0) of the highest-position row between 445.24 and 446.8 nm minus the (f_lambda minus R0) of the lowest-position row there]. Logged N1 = 2.2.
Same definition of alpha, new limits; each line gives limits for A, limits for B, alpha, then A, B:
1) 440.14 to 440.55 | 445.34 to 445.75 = 1.7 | 1.5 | 2.05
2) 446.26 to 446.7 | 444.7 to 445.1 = 0.5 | 2.7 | 1.15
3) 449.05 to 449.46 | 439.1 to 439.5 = 0.6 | 2.5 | 1.25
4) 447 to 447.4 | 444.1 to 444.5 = 0.8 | 1.5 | 1.13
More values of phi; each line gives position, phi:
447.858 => 10.18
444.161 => 11.13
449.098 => 8.19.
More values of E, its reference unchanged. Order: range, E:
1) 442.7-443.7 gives 1.01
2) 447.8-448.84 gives 1.09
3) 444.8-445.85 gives 1.03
